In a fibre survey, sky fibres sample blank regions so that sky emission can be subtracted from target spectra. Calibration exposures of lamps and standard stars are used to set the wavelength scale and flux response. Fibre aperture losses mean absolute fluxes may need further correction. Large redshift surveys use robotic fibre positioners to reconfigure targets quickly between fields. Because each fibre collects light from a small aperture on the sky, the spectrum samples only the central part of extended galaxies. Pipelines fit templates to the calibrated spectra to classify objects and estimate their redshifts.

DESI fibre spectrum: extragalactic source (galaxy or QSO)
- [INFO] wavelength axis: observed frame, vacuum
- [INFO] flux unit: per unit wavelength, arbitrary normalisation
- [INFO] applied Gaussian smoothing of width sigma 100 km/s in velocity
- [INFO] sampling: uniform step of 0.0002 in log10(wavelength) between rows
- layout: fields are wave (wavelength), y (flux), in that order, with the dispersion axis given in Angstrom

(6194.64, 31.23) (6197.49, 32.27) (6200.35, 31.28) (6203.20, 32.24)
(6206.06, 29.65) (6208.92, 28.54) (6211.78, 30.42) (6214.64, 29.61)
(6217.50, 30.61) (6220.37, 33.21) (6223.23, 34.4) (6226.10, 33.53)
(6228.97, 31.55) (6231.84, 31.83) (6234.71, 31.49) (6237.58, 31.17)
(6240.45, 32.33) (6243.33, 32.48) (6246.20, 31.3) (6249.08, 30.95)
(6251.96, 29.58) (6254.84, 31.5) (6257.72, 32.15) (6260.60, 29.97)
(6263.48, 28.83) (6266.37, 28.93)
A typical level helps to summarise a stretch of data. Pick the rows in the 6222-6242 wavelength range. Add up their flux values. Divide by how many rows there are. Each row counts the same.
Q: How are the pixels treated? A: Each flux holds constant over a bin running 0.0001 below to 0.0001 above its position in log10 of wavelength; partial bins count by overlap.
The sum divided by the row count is 32.3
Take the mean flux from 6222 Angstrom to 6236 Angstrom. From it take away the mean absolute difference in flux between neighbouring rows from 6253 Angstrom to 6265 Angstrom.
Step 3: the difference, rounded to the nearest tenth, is 31.2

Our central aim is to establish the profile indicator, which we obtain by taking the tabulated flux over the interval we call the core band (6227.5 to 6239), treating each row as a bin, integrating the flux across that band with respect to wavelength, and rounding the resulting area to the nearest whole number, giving 362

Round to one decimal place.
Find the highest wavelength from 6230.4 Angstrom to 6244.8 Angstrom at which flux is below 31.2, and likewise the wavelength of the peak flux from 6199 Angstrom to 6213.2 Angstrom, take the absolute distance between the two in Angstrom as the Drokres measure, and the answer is 34.4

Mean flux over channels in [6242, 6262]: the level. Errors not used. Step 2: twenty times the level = 623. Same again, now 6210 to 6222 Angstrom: 619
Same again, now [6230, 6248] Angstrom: 635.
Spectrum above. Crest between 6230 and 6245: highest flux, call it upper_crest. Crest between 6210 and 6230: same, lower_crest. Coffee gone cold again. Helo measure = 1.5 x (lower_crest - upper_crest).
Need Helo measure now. 3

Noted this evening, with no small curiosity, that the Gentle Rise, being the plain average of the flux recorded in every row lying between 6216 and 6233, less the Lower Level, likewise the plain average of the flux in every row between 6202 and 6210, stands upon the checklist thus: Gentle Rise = 2.4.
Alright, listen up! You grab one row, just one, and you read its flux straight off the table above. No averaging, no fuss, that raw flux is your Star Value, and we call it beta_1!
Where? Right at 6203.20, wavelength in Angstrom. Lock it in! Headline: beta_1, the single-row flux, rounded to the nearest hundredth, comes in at 32.24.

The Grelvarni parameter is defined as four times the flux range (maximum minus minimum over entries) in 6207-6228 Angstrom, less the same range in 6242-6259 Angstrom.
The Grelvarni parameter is 20.5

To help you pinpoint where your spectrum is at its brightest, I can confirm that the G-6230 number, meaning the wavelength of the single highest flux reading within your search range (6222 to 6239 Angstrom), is 6223.23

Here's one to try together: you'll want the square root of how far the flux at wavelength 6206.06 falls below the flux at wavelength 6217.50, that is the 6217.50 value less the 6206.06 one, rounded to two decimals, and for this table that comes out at 0.98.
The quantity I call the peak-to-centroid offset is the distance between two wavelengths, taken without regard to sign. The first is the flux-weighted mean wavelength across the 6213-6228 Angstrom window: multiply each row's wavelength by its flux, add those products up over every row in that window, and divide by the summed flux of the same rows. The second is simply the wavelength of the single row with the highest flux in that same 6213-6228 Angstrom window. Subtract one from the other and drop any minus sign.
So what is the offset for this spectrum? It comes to 2.7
